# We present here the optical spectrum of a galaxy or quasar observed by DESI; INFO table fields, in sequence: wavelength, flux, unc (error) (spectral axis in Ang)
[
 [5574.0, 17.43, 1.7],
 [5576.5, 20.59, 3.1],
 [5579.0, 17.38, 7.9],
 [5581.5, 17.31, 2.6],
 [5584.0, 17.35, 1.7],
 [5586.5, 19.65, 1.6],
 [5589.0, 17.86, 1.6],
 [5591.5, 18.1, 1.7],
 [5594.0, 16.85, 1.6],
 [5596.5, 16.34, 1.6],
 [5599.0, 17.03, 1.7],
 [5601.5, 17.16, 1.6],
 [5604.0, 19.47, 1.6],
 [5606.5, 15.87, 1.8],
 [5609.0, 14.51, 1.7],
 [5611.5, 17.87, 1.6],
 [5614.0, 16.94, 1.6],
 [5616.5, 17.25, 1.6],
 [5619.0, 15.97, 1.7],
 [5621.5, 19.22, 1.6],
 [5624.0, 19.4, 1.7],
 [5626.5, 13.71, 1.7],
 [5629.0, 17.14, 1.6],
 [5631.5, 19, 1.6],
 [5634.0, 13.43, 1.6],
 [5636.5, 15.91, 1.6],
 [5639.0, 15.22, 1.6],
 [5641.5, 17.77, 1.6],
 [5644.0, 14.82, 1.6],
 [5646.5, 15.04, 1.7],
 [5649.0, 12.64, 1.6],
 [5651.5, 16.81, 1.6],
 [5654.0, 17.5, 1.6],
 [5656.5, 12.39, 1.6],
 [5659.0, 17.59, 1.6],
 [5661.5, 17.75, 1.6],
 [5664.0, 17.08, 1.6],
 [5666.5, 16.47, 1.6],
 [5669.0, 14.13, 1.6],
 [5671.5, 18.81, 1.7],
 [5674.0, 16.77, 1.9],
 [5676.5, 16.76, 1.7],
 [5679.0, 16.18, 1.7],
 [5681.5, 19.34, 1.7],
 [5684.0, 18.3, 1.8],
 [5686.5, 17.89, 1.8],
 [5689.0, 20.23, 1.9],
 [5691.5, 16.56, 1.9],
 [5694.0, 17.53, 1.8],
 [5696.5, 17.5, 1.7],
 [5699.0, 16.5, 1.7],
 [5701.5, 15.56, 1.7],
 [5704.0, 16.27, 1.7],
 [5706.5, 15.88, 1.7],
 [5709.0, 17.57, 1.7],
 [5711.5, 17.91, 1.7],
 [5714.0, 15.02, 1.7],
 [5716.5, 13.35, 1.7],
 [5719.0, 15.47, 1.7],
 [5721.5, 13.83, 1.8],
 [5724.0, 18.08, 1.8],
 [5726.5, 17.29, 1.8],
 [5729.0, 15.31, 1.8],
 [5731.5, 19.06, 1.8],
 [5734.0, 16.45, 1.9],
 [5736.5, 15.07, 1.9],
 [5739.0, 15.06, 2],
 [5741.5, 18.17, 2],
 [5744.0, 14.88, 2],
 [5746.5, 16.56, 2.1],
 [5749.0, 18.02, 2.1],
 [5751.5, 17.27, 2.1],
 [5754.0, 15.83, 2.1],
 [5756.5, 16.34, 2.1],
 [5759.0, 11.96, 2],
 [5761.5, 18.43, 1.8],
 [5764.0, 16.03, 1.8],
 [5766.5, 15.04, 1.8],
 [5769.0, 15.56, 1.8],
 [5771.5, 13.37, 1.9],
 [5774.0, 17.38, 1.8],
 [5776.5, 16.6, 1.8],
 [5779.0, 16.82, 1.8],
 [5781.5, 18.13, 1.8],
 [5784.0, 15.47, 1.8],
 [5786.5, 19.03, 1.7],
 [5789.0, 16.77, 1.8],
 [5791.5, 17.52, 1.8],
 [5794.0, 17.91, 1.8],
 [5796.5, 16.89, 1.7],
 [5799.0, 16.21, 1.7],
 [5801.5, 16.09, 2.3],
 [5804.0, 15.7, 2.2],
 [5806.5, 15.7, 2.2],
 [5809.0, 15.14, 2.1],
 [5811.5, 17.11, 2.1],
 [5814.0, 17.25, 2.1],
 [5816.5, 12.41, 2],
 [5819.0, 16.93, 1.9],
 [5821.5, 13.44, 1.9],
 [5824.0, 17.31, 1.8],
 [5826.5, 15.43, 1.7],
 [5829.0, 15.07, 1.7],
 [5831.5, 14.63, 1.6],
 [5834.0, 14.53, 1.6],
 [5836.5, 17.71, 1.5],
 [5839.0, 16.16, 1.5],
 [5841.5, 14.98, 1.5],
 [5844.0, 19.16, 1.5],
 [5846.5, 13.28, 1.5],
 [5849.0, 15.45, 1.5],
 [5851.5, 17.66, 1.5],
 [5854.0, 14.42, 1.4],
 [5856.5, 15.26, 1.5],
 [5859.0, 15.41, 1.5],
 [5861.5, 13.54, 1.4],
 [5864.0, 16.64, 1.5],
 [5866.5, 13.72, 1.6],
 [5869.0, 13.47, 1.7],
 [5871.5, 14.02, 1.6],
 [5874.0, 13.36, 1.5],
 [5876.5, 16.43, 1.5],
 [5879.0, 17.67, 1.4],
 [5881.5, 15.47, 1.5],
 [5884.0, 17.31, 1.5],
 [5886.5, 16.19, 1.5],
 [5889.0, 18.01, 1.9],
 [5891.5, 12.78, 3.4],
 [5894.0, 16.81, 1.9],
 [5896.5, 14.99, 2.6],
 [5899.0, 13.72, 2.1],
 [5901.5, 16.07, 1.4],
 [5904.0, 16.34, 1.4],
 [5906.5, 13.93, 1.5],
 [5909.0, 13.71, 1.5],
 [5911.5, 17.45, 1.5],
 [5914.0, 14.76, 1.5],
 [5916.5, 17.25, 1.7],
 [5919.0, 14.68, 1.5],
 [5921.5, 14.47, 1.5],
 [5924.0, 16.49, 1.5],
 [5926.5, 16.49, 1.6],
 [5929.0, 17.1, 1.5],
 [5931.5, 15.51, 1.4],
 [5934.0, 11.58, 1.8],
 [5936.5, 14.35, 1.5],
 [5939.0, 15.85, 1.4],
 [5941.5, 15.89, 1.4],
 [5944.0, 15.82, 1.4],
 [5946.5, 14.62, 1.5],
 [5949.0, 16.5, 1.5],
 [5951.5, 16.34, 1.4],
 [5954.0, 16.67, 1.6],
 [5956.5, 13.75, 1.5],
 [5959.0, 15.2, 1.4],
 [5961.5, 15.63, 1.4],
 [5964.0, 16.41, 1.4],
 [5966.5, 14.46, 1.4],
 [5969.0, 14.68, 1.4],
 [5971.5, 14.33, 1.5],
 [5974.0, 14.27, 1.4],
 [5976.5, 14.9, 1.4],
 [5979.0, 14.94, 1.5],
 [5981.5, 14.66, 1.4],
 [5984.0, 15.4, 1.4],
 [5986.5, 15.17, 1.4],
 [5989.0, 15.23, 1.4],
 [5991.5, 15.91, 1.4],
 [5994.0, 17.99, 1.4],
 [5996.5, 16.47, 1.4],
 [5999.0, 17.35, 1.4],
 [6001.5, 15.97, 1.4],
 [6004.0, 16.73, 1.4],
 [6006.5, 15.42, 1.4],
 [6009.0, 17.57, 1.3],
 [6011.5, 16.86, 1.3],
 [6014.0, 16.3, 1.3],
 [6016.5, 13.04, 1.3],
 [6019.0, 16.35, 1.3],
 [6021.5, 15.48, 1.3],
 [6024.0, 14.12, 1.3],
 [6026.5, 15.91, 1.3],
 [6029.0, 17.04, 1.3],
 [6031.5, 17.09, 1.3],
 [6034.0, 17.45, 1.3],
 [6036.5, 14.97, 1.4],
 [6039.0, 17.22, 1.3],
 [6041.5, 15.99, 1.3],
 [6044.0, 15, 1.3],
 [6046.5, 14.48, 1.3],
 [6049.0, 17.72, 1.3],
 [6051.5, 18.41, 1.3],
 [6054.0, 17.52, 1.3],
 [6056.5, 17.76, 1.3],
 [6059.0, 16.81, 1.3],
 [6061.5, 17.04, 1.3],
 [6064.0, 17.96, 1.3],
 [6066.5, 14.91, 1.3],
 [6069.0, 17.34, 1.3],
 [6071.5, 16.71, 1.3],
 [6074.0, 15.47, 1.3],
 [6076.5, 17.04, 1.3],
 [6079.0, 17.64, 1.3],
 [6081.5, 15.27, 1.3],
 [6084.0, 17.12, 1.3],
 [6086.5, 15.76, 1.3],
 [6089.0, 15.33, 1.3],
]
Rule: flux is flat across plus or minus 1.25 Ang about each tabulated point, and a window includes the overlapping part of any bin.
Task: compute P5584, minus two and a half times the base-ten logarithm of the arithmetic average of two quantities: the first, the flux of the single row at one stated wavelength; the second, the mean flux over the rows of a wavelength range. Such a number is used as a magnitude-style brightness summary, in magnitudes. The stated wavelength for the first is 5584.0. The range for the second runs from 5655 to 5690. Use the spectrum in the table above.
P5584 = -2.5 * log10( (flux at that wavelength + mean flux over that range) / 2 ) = -3.09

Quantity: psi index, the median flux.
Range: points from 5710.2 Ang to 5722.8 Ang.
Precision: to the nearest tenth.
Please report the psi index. 15.0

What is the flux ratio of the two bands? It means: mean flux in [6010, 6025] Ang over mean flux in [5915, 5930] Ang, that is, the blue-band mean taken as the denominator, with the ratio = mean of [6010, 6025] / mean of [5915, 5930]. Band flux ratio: 0.96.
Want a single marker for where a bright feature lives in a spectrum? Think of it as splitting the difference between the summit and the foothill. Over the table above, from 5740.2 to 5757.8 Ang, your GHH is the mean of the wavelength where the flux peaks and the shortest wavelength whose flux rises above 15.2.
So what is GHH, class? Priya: 5741.5 Ang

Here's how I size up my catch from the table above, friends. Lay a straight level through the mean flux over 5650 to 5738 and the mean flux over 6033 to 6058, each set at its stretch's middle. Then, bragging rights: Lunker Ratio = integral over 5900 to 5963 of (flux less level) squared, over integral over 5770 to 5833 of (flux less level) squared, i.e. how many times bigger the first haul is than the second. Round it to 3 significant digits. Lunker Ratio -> 1.23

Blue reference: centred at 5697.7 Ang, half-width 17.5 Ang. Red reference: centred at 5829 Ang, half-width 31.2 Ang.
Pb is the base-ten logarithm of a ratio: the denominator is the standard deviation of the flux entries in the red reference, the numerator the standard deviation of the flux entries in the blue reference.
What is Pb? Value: -0.03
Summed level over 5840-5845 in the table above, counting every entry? 34.1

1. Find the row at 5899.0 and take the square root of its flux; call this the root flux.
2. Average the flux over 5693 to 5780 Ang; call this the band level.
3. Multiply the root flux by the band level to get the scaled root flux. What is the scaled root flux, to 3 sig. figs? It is 60.0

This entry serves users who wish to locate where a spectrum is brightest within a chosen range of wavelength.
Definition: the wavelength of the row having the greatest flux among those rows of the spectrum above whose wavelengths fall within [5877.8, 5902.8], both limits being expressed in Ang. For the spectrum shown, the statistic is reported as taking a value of 5889.0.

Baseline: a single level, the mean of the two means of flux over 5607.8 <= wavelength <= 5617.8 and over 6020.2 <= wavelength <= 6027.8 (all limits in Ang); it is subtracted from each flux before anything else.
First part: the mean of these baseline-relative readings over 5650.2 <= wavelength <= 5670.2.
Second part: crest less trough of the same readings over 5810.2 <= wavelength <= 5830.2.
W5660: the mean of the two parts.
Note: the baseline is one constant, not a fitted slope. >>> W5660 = 2.60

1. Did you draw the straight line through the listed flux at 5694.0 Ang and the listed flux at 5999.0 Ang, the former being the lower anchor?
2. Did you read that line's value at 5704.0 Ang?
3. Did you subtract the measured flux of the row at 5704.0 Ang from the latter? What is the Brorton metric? 1.3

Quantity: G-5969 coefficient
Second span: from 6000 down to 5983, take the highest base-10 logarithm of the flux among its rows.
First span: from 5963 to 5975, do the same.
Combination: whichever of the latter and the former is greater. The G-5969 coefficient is 1.26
